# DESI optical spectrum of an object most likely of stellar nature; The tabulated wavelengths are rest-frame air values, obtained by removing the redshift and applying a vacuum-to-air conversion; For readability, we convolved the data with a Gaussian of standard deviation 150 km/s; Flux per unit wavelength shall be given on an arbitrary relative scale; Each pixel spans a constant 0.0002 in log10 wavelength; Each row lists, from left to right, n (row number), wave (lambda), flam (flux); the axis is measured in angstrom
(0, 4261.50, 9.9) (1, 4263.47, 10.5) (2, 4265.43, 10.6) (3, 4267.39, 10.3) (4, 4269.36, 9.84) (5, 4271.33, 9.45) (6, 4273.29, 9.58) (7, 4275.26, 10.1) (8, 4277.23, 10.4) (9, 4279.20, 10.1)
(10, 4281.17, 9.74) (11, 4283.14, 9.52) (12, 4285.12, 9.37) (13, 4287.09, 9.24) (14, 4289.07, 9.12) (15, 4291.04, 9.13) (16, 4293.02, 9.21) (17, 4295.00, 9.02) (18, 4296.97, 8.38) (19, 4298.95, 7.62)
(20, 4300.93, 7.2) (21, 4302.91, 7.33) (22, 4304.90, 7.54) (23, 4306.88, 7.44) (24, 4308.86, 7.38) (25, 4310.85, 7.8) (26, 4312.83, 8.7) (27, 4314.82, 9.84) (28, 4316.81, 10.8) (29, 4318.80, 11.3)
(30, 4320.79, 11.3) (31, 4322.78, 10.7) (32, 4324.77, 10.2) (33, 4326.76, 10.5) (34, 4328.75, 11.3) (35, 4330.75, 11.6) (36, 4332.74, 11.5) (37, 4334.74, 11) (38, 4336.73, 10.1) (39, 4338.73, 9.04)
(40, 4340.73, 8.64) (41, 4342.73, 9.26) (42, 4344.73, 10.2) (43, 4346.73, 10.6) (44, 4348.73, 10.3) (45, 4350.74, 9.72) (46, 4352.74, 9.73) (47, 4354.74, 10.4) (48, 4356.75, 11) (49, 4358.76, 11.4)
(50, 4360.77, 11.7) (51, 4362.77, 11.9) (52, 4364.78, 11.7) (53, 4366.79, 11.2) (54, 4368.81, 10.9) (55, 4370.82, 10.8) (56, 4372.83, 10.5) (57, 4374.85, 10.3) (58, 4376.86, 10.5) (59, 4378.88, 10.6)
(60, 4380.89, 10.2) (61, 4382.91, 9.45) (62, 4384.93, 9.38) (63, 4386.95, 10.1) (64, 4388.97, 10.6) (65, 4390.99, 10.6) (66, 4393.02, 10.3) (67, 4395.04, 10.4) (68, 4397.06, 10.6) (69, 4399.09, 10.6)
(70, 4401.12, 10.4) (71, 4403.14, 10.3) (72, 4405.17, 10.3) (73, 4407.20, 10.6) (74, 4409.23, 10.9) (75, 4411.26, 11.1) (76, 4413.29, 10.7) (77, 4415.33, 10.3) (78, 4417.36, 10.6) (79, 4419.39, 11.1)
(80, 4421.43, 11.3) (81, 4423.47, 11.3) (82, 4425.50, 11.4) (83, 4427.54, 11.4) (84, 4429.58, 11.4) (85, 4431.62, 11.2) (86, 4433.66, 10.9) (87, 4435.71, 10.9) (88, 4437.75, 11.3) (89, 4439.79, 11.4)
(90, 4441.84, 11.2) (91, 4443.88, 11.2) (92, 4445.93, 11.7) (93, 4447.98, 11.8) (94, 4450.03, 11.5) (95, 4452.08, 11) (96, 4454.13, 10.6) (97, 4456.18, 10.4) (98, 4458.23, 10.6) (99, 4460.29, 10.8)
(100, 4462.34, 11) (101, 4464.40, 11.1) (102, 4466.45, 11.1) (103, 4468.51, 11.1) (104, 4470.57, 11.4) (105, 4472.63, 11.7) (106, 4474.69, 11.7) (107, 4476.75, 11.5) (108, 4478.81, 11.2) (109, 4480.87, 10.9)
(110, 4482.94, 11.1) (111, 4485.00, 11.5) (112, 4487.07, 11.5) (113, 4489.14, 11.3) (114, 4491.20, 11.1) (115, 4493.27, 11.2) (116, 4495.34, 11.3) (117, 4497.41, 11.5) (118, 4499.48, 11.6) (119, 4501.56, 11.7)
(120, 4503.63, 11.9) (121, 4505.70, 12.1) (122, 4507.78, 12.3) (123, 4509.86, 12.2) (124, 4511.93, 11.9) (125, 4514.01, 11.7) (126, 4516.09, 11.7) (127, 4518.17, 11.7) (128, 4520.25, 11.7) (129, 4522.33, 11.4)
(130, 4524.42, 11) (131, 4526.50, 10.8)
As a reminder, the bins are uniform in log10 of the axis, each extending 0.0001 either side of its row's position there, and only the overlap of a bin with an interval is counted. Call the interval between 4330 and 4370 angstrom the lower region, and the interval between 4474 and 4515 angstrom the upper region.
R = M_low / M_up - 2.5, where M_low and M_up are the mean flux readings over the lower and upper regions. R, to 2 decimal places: -1.58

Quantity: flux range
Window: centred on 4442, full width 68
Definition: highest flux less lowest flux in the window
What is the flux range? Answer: 1.5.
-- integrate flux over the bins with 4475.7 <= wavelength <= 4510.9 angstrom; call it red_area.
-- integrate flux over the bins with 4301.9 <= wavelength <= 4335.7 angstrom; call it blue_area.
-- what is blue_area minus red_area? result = -75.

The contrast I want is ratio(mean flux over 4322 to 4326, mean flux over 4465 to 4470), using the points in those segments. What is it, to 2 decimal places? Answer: 0.94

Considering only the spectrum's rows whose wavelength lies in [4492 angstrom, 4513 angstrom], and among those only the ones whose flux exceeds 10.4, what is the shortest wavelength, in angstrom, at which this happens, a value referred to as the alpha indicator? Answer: 4493.27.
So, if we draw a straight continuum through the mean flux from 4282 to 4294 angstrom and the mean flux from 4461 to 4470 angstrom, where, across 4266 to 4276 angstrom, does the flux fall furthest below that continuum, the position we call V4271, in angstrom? 4271.33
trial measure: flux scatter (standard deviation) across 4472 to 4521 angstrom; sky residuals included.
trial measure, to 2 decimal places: 0.35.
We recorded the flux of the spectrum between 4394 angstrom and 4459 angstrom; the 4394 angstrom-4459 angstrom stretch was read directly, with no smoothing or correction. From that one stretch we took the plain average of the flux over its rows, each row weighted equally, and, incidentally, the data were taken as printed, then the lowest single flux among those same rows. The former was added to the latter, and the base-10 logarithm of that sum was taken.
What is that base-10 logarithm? 1.33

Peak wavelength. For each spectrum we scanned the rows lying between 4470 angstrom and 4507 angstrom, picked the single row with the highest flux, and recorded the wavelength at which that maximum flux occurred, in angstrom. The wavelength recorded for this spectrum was 4505.70 angstrom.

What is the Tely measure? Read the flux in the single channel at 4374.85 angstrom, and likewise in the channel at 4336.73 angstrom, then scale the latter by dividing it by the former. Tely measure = 0.98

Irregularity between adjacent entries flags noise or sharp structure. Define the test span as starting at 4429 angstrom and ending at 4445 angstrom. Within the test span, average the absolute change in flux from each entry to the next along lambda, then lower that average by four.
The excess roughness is -3.83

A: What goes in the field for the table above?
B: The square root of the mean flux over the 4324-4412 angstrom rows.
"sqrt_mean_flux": 3.24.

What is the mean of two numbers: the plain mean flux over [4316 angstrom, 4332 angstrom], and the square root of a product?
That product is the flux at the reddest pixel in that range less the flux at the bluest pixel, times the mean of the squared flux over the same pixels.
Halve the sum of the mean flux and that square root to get 10.4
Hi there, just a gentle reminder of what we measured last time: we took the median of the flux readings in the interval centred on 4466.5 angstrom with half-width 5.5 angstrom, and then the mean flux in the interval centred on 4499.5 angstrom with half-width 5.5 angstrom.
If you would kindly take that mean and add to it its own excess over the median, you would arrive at 12.1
